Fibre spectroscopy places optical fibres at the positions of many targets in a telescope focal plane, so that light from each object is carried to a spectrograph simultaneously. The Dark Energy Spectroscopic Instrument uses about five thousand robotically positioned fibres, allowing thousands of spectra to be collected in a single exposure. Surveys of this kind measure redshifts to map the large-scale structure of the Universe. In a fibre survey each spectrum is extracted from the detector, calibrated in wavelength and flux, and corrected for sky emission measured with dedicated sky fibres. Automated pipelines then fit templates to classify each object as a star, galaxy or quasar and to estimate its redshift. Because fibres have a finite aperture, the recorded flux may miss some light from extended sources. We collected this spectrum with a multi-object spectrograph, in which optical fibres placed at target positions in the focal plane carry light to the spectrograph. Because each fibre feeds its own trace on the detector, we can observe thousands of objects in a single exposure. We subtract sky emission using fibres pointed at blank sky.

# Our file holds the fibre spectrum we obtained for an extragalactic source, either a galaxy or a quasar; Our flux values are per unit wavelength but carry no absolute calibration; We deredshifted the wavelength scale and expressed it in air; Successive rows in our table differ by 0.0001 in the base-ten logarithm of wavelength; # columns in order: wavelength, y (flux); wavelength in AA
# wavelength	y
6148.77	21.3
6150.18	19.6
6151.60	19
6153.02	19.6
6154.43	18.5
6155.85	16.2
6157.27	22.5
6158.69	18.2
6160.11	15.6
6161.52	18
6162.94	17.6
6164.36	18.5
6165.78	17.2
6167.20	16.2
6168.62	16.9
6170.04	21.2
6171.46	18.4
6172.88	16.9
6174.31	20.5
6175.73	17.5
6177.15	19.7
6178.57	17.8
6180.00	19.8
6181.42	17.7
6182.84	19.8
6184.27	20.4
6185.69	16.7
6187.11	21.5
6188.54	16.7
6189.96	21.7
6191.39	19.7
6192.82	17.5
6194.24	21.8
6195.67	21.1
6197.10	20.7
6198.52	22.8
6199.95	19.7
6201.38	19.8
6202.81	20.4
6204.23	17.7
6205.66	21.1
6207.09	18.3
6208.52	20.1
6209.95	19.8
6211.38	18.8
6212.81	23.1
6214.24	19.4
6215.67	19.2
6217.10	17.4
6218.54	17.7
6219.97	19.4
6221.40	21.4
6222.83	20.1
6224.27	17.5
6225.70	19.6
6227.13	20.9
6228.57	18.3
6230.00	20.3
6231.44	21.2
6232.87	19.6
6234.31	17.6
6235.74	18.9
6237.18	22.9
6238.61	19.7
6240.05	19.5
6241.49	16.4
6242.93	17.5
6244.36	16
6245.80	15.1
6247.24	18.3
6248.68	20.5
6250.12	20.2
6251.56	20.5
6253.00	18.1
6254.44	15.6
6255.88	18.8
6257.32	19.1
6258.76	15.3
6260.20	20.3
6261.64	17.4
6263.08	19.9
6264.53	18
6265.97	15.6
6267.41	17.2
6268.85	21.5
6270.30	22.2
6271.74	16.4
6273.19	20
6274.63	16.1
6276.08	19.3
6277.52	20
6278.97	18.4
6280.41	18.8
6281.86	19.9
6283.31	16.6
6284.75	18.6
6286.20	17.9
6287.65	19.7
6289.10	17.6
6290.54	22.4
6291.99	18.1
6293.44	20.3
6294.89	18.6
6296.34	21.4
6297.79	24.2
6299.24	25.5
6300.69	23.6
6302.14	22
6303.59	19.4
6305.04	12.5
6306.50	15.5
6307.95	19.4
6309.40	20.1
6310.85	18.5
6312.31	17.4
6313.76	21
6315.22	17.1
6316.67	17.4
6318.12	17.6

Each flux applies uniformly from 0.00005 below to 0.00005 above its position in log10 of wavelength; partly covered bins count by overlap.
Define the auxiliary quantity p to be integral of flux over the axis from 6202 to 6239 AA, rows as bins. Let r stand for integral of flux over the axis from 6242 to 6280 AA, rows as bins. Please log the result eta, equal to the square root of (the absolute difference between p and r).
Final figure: 5.4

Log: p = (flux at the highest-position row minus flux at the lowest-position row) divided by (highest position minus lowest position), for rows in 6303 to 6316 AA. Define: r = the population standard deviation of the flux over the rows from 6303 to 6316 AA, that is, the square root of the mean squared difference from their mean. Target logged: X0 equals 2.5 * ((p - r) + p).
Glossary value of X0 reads -7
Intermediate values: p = -0.20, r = 2.47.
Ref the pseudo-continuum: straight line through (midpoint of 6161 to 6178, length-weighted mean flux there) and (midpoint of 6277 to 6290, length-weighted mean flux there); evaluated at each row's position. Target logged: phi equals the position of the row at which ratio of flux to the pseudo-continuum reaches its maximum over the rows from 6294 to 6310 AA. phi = 6299.24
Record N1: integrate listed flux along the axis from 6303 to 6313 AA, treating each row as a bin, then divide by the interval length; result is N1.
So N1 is 17.5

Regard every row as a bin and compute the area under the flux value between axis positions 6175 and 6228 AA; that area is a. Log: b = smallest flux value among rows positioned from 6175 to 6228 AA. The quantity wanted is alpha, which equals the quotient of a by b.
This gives 62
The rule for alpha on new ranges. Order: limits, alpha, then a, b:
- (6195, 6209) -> 16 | 282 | 17.7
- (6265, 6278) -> 16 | 243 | 15.6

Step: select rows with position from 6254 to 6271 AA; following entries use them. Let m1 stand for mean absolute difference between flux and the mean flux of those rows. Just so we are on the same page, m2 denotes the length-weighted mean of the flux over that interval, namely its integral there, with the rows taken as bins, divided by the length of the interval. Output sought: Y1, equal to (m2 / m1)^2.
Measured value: 95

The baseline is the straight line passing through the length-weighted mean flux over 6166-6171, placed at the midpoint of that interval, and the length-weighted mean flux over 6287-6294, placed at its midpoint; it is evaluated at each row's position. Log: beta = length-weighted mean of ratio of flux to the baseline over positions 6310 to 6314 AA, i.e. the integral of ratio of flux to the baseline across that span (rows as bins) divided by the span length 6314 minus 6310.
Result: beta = 0.94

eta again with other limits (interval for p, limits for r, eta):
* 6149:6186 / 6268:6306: 7.8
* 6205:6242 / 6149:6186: 6.2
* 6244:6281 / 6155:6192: 2.3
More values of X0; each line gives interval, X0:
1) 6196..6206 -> -3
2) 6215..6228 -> -3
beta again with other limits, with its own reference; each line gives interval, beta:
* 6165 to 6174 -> 0.99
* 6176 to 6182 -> 1.03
